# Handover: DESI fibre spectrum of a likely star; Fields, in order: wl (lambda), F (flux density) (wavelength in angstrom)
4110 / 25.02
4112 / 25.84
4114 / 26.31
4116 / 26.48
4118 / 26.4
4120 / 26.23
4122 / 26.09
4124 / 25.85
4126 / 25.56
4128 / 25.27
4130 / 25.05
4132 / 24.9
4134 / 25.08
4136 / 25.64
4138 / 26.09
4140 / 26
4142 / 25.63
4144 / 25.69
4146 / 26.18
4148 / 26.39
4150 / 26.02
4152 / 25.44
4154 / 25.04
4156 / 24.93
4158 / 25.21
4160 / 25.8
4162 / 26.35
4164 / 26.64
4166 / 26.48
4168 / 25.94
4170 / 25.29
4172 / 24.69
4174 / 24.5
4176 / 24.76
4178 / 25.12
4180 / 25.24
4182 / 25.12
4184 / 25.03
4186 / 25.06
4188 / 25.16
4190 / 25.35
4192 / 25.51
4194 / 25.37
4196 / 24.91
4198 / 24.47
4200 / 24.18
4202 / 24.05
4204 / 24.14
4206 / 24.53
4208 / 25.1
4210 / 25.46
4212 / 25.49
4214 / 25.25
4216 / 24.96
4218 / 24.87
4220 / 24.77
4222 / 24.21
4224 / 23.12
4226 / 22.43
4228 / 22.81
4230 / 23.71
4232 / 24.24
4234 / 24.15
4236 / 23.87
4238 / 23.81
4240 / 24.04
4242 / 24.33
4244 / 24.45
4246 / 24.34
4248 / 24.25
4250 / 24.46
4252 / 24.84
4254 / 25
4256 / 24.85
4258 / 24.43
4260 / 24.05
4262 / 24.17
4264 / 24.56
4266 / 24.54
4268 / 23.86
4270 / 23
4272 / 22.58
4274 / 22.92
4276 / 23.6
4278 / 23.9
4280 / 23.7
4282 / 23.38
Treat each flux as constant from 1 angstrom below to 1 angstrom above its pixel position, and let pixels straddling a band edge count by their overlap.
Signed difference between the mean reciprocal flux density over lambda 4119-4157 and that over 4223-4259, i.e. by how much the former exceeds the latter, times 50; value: -0.129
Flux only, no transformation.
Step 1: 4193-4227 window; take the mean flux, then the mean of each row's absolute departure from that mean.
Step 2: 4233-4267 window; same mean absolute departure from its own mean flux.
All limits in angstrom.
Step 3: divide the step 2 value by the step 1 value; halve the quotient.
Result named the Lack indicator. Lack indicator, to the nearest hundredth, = 0.21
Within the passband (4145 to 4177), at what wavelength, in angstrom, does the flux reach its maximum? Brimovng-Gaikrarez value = 4164 angstrom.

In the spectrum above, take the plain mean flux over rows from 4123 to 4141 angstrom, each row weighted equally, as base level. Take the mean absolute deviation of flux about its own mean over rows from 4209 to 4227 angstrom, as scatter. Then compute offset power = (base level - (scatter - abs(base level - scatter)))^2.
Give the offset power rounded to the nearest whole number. 2432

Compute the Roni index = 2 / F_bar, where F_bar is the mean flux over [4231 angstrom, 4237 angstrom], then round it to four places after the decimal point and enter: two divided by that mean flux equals 0.0830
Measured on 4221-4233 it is 0.0854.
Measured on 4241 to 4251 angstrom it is 0.0821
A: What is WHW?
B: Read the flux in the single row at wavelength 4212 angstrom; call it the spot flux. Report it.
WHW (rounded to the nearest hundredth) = 25.49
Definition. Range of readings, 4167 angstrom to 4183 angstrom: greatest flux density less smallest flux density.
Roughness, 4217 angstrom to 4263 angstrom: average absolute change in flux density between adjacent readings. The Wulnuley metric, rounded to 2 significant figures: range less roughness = 1.1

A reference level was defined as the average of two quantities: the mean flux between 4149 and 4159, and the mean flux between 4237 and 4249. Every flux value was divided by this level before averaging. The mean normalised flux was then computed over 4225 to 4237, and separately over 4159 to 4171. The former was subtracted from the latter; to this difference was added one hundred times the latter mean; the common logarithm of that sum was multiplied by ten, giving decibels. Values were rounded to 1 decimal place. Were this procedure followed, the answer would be 20.2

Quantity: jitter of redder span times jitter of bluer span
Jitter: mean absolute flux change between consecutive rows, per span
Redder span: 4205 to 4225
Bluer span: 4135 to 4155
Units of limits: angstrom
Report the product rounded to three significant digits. 0.124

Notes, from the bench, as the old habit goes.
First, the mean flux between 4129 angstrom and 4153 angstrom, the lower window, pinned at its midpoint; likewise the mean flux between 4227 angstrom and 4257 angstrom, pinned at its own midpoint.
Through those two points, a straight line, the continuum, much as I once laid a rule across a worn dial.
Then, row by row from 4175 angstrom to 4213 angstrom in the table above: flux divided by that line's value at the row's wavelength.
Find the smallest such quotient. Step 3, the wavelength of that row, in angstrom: 4202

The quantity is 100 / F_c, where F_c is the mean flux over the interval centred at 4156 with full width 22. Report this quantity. 3.87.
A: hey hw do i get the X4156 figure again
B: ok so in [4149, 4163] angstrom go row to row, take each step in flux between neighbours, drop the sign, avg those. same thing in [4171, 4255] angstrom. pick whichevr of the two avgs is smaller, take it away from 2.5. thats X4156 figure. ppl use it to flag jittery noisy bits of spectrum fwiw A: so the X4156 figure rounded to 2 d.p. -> 2.22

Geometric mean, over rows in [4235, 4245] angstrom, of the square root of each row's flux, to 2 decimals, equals 4.91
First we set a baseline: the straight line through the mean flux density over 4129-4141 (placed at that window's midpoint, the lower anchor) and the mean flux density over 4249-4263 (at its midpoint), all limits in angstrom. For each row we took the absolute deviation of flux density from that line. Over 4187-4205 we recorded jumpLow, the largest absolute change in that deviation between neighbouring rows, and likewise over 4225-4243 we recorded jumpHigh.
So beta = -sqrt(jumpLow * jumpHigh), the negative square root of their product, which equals -0.62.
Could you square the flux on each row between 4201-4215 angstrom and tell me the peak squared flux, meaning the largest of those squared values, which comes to 650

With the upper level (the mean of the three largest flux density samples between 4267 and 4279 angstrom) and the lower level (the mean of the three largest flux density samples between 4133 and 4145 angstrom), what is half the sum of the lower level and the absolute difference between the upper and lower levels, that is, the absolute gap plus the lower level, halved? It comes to 14.0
